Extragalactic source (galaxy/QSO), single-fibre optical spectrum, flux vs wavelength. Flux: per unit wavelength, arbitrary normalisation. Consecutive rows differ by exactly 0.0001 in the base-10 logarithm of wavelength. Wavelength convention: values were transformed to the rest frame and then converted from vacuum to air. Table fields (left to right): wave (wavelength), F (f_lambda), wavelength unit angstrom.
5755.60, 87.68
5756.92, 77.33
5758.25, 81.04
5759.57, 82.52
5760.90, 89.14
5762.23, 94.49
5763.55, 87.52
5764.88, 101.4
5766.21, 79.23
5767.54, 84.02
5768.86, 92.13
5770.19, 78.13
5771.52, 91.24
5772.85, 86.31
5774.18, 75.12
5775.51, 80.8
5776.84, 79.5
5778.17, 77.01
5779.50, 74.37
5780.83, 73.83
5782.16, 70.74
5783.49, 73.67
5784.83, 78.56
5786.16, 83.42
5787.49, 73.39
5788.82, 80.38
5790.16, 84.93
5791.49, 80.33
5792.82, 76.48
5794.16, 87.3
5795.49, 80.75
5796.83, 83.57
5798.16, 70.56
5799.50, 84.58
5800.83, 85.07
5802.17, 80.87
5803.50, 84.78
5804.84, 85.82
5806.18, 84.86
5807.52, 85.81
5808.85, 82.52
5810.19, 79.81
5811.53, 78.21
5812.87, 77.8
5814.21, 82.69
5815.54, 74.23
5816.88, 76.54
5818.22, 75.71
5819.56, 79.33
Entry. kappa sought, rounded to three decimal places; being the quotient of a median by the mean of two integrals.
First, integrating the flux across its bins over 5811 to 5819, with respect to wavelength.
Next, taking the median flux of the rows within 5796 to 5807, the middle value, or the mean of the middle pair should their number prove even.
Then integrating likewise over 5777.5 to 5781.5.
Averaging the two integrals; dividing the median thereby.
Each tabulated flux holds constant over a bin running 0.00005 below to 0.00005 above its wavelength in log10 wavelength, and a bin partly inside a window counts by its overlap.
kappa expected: 0.184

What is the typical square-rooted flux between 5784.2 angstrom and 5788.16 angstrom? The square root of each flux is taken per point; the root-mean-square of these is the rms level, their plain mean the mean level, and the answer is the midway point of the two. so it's 8.86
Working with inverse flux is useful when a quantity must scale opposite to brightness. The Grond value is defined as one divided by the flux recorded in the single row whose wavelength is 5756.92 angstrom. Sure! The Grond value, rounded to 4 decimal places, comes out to 0.0129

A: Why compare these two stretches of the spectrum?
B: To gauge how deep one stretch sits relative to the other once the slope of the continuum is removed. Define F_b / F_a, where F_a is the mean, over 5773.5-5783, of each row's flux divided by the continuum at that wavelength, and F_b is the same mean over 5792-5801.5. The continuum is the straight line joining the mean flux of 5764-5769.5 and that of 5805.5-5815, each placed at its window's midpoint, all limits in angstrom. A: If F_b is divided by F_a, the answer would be 1.11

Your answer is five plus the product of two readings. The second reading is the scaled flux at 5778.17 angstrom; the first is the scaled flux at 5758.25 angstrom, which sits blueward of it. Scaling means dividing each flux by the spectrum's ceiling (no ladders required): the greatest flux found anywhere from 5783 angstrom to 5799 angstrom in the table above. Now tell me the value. 5.82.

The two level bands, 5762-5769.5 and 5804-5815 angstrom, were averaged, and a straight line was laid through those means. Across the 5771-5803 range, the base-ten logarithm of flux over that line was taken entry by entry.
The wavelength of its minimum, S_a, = 5782.16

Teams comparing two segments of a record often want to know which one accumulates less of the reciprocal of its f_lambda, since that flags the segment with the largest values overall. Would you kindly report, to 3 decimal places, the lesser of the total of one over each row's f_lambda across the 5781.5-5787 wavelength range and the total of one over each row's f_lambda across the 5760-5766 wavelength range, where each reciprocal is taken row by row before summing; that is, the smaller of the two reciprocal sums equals 0.043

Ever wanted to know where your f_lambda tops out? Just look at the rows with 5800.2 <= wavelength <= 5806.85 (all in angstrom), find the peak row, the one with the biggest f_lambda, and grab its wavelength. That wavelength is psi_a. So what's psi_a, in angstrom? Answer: 5804.84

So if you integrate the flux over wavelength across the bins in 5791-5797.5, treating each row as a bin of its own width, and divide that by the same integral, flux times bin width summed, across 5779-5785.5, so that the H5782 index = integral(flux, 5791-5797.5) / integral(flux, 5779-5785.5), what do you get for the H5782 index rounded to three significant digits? 1.10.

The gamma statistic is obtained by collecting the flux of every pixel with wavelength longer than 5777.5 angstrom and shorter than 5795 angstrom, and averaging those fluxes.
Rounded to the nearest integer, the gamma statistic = 78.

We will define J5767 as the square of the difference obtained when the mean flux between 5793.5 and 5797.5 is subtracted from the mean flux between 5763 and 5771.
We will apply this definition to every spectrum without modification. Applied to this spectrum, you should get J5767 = 10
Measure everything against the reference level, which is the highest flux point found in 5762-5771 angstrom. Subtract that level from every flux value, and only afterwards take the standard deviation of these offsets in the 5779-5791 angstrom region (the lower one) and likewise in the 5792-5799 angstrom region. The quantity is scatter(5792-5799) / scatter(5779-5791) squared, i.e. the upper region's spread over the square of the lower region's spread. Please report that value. 0.26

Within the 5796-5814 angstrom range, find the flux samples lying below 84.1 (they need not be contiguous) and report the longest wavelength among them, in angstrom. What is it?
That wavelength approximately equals 5812.87 angstrom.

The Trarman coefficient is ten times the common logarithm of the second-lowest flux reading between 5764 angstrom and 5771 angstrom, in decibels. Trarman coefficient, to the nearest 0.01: 18.99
